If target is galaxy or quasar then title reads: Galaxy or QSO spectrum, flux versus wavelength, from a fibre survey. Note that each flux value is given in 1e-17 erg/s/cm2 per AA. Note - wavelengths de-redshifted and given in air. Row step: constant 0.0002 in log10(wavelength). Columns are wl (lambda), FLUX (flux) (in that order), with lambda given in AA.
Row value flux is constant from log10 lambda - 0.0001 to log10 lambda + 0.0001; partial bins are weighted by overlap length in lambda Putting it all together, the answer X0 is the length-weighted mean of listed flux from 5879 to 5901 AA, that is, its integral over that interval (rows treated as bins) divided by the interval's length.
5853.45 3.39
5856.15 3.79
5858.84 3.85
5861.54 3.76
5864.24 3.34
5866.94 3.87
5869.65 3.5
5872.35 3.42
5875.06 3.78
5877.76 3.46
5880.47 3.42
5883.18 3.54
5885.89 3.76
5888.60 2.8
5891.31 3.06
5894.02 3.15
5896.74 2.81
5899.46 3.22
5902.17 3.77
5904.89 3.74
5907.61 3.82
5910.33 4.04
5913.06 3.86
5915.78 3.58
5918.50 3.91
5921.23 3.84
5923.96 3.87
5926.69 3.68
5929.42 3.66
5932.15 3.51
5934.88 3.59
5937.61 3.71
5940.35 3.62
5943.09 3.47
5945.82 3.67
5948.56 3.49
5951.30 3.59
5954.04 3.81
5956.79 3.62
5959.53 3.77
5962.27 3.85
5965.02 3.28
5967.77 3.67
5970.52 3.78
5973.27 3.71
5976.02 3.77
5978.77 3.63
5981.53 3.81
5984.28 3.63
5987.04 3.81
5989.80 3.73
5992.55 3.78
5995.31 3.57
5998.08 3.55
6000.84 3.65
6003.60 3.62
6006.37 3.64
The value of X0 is 3.23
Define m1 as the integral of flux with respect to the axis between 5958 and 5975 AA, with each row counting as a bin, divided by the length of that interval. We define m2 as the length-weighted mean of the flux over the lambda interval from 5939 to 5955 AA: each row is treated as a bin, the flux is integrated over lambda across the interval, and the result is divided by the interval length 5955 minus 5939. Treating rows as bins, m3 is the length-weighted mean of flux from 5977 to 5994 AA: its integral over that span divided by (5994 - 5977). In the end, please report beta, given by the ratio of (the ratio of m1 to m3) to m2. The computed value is 0.273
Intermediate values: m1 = 3.68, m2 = 3.60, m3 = 3.73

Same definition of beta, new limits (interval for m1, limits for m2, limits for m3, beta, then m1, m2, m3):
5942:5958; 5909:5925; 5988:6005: 0.257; 3.61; 3.85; 3.65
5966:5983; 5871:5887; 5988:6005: 0.286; 3.72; 3.56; 3.65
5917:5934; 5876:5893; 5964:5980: 0.306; 3.74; 3.35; 3.65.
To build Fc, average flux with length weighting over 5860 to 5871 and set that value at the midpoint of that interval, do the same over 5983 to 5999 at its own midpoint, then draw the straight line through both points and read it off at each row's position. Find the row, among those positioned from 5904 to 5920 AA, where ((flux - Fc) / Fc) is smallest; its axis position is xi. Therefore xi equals 5915.78 AA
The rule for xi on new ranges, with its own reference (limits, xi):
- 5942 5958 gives 5943.09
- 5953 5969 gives 5965.02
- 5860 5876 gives 5864.24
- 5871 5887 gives 5880.47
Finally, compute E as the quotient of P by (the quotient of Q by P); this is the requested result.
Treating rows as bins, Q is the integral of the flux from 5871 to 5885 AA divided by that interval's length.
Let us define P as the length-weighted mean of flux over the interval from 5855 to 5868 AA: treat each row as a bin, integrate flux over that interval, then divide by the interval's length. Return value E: 3.92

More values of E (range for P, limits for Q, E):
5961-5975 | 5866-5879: 3.72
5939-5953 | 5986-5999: 3.46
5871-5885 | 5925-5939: 3.43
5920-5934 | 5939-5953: 3.84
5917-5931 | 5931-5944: 4.00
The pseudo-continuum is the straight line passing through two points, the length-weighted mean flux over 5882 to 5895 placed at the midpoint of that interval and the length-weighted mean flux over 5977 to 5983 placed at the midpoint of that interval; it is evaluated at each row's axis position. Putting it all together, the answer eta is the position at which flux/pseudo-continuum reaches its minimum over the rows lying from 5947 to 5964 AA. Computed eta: 5948.56 AA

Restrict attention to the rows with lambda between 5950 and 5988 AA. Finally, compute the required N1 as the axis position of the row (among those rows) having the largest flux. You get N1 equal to 5962.27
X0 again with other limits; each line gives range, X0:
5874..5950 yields 3.57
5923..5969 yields 3.64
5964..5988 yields 3.68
